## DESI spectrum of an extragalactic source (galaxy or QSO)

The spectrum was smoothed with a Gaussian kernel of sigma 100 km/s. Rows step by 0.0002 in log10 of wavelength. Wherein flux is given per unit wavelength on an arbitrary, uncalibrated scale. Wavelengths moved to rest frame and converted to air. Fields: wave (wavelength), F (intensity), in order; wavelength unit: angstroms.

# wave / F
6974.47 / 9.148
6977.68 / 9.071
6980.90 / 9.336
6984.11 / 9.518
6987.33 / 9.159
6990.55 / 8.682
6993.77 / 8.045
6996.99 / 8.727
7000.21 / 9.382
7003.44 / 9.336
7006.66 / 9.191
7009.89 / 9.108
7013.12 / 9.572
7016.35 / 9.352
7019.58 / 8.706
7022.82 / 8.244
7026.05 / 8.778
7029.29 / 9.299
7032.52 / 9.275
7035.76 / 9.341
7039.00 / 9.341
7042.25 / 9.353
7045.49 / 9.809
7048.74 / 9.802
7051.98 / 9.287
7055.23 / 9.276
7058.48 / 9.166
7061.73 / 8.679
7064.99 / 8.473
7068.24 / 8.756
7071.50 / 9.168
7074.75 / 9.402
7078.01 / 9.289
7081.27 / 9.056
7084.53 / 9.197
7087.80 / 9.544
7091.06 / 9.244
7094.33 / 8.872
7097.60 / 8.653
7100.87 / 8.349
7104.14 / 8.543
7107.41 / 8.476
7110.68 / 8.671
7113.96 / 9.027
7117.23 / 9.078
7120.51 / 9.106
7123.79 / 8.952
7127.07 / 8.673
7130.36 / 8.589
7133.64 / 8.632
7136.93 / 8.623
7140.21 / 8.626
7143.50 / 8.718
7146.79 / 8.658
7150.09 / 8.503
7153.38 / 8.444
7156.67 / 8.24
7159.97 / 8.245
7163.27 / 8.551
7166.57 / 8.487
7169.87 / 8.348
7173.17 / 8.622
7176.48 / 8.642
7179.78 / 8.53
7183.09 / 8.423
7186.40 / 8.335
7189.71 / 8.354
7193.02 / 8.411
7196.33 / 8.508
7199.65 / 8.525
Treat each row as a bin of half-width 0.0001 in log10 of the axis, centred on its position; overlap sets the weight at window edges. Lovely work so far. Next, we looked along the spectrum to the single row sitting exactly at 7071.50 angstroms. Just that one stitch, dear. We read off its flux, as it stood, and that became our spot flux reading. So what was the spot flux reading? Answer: 9.168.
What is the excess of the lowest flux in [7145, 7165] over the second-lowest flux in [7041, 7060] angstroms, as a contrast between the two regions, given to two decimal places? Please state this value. -1.04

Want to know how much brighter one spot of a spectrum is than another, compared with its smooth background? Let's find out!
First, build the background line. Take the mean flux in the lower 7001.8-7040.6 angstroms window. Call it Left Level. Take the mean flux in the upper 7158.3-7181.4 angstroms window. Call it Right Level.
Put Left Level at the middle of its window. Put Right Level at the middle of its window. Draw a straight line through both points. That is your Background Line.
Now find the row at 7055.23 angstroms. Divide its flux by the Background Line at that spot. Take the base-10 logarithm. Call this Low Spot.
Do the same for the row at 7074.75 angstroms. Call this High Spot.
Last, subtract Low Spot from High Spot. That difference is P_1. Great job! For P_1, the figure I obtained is 0.010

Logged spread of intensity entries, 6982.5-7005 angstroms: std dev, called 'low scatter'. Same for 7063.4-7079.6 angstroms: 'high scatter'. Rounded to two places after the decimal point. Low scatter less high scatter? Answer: 0.13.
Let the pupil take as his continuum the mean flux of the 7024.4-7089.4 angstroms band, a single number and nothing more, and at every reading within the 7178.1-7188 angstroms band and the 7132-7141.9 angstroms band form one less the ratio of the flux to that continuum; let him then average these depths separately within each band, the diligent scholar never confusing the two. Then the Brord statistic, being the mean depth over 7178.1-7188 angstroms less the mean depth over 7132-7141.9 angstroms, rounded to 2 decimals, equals 0.02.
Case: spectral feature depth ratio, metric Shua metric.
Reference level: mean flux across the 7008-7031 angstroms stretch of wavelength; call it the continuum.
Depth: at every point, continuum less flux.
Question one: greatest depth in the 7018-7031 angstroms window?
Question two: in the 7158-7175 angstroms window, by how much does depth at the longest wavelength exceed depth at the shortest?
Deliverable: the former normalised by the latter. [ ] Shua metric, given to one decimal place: -2.0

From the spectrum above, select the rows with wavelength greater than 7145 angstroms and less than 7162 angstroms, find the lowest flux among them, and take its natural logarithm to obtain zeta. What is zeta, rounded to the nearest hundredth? 2.11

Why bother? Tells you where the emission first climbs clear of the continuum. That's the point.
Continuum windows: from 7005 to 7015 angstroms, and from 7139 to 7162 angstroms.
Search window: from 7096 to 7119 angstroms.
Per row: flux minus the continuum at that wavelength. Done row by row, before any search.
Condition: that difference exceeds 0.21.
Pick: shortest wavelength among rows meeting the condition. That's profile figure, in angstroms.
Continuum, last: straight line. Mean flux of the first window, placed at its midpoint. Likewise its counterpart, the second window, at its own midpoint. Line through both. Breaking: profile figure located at 7113.96 angstroms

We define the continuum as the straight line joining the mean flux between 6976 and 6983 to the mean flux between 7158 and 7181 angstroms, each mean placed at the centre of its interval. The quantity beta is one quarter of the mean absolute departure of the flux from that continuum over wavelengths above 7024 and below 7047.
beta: 0.10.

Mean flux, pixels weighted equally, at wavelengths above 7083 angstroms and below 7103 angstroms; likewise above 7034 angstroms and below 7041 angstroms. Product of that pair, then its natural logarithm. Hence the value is 4.43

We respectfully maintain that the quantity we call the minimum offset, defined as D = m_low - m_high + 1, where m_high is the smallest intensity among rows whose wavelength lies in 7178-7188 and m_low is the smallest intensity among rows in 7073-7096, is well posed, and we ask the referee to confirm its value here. 1.5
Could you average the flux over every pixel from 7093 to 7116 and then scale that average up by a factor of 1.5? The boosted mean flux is 13.0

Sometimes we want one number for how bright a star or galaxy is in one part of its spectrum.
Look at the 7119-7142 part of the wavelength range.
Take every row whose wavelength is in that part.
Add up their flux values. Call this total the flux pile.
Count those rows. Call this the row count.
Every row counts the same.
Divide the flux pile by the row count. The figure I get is 8.74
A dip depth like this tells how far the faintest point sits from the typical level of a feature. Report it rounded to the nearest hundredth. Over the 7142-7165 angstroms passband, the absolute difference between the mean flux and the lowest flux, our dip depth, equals 0.24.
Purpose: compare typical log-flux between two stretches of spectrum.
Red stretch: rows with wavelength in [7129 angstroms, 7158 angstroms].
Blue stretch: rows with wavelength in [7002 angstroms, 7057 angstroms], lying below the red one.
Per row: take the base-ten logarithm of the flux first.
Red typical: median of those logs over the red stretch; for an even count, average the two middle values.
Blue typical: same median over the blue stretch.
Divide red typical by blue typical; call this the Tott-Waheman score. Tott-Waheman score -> 0.966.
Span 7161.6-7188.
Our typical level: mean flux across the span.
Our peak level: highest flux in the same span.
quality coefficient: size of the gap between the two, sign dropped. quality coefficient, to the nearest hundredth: 0.15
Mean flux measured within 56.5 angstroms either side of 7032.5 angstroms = 9.13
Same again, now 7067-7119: 8.96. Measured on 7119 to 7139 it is 8.76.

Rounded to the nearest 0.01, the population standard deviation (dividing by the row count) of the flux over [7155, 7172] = 0.13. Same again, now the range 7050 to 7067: 0.34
